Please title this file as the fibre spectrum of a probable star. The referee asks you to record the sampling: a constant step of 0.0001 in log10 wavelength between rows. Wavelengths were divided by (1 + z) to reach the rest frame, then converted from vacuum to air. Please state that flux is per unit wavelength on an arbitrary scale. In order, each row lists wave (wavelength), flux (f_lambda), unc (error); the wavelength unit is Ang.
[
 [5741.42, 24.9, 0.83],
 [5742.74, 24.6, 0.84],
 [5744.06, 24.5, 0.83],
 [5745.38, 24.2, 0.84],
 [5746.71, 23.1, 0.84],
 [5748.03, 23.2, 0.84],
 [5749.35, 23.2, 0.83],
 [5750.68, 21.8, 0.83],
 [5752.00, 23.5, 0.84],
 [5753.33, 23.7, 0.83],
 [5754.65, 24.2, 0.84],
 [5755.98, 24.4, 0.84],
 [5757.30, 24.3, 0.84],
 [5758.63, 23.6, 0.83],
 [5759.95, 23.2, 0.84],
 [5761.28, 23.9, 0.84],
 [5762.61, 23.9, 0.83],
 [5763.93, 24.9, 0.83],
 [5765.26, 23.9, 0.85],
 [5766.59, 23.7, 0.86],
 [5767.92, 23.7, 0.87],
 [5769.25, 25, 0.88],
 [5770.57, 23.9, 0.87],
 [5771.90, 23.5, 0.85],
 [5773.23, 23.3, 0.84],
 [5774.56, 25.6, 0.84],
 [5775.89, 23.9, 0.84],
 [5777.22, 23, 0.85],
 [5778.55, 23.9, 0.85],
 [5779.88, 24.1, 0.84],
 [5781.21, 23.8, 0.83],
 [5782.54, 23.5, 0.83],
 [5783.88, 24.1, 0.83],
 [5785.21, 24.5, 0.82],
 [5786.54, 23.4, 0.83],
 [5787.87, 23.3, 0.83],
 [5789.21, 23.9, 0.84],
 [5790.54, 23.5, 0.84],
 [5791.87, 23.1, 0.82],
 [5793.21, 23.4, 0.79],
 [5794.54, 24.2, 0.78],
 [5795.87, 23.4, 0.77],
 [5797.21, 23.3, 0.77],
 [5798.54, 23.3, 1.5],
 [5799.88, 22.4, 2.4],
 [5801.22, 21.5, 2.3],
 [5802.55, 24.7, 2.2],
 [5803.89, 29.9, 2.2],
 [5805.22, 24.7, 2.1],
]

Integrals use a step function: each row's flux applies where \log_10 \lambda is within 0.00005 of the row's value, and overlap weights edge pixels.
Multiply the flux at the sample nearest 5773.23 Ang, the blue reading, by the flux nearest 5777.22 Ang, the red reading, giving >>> 536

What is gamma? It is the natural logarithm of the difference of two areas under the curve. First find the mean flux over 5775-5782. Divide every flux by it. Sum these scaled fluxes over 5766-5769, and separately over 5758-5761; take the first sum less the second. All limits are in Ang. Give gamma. -3.7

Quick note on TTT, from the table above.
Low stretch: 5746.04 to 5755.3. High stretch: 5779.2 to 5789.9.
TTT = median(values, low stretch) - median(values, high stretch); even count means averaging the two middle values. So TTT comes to -0.65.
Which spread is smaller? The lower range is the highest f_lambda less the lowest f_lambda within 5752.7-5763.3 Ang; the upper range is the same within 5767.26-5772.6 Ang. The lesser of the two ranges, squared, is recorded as 1.4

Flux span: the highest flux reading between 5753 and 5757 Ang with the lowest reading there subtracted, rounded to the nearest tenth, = 0.7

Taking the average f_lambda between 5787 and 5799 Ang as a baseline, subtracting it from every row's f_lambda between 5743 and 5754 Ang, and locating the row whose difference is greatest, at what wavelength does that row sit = 5744.06 Ang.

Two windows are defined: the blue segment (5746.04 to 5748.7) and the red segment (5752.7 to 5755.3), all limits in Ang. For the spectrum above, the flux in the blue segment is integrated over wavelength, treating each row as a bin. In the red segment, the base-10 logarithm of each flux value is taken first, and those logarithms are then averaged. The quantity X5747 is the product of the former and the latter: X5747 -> 85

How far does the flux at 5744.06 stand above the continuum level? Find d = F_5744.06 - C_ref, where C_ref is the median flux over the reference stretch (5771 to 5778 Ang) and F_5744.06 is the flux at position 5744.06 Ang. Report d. 1.0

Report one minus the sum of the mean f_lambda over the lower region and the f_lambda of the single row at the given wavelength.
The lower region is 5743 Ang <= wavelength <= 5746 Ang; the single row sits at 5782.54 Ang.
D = -46.9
